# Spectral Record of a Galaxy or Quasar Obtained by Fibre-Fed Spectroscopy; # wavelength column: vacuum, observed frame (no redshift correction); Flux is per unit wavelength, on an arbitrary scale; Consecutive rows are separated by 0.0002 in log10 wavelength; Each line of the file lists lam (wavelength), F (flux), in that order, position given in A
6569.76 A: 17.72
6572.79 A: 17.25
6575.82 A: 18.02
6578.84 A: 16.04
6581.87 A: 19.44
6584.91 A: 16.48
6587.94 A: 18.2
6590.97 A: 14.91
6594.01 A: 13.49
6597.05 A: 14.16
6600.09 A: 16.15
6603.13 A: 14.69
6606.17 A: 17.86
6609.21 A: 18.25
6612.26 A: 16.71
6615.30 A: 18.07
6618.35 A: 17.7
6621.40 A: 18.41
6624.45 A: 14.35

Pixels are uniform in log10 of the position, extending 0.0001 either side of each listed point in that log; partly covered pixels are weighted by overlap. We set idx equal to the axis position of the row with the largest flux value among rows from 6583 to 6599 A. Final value 6587.94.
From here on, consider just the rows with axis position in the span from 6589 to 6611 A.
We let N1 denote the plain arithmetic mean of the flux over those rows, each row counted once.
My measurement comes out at 15.6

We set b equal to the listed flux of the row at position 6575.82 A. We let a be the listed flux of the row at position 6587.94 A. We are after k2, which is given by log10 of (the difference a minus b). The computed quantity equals -0.74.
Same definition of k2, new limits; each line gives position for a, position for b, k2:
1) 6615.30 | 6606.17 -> -0.68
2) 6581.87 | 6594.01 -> 0.77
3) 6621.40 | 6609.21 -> -0.80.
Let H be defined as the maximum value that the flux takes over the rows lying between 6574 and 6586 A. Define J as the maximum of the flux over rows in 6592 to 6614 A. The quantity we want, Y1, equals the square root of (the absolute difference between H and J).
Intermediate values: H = 19.44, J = 18.25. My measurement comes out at 1.09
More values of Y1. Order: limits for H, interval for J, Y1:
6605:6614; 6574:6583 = 1.09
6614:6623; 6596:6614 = 0.40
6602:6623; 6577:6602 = 1.01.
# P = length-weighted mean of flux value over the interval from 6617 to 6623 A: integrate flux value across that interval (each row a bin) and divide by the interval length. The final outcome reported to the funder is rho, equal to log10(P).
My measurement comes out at 1.26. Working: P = 18.0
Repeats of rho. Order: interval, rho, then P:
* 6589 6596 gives 1.16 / 14.5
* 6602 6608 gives 1.22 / 16.5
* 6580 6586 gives 1.25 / 17.9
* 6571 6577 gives 1.25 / 17.6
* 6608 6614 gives 1.24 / 17.5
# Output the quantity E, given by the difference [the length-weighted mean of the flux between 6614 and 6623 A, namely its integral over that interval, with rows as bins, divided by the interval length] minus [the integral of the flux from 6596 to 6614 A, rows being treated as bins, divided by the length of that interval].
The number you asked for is 2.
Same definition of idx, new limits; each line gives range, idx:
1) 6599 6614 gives 6609.21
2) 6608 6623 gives 6621.40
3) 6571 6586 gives 6581.87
